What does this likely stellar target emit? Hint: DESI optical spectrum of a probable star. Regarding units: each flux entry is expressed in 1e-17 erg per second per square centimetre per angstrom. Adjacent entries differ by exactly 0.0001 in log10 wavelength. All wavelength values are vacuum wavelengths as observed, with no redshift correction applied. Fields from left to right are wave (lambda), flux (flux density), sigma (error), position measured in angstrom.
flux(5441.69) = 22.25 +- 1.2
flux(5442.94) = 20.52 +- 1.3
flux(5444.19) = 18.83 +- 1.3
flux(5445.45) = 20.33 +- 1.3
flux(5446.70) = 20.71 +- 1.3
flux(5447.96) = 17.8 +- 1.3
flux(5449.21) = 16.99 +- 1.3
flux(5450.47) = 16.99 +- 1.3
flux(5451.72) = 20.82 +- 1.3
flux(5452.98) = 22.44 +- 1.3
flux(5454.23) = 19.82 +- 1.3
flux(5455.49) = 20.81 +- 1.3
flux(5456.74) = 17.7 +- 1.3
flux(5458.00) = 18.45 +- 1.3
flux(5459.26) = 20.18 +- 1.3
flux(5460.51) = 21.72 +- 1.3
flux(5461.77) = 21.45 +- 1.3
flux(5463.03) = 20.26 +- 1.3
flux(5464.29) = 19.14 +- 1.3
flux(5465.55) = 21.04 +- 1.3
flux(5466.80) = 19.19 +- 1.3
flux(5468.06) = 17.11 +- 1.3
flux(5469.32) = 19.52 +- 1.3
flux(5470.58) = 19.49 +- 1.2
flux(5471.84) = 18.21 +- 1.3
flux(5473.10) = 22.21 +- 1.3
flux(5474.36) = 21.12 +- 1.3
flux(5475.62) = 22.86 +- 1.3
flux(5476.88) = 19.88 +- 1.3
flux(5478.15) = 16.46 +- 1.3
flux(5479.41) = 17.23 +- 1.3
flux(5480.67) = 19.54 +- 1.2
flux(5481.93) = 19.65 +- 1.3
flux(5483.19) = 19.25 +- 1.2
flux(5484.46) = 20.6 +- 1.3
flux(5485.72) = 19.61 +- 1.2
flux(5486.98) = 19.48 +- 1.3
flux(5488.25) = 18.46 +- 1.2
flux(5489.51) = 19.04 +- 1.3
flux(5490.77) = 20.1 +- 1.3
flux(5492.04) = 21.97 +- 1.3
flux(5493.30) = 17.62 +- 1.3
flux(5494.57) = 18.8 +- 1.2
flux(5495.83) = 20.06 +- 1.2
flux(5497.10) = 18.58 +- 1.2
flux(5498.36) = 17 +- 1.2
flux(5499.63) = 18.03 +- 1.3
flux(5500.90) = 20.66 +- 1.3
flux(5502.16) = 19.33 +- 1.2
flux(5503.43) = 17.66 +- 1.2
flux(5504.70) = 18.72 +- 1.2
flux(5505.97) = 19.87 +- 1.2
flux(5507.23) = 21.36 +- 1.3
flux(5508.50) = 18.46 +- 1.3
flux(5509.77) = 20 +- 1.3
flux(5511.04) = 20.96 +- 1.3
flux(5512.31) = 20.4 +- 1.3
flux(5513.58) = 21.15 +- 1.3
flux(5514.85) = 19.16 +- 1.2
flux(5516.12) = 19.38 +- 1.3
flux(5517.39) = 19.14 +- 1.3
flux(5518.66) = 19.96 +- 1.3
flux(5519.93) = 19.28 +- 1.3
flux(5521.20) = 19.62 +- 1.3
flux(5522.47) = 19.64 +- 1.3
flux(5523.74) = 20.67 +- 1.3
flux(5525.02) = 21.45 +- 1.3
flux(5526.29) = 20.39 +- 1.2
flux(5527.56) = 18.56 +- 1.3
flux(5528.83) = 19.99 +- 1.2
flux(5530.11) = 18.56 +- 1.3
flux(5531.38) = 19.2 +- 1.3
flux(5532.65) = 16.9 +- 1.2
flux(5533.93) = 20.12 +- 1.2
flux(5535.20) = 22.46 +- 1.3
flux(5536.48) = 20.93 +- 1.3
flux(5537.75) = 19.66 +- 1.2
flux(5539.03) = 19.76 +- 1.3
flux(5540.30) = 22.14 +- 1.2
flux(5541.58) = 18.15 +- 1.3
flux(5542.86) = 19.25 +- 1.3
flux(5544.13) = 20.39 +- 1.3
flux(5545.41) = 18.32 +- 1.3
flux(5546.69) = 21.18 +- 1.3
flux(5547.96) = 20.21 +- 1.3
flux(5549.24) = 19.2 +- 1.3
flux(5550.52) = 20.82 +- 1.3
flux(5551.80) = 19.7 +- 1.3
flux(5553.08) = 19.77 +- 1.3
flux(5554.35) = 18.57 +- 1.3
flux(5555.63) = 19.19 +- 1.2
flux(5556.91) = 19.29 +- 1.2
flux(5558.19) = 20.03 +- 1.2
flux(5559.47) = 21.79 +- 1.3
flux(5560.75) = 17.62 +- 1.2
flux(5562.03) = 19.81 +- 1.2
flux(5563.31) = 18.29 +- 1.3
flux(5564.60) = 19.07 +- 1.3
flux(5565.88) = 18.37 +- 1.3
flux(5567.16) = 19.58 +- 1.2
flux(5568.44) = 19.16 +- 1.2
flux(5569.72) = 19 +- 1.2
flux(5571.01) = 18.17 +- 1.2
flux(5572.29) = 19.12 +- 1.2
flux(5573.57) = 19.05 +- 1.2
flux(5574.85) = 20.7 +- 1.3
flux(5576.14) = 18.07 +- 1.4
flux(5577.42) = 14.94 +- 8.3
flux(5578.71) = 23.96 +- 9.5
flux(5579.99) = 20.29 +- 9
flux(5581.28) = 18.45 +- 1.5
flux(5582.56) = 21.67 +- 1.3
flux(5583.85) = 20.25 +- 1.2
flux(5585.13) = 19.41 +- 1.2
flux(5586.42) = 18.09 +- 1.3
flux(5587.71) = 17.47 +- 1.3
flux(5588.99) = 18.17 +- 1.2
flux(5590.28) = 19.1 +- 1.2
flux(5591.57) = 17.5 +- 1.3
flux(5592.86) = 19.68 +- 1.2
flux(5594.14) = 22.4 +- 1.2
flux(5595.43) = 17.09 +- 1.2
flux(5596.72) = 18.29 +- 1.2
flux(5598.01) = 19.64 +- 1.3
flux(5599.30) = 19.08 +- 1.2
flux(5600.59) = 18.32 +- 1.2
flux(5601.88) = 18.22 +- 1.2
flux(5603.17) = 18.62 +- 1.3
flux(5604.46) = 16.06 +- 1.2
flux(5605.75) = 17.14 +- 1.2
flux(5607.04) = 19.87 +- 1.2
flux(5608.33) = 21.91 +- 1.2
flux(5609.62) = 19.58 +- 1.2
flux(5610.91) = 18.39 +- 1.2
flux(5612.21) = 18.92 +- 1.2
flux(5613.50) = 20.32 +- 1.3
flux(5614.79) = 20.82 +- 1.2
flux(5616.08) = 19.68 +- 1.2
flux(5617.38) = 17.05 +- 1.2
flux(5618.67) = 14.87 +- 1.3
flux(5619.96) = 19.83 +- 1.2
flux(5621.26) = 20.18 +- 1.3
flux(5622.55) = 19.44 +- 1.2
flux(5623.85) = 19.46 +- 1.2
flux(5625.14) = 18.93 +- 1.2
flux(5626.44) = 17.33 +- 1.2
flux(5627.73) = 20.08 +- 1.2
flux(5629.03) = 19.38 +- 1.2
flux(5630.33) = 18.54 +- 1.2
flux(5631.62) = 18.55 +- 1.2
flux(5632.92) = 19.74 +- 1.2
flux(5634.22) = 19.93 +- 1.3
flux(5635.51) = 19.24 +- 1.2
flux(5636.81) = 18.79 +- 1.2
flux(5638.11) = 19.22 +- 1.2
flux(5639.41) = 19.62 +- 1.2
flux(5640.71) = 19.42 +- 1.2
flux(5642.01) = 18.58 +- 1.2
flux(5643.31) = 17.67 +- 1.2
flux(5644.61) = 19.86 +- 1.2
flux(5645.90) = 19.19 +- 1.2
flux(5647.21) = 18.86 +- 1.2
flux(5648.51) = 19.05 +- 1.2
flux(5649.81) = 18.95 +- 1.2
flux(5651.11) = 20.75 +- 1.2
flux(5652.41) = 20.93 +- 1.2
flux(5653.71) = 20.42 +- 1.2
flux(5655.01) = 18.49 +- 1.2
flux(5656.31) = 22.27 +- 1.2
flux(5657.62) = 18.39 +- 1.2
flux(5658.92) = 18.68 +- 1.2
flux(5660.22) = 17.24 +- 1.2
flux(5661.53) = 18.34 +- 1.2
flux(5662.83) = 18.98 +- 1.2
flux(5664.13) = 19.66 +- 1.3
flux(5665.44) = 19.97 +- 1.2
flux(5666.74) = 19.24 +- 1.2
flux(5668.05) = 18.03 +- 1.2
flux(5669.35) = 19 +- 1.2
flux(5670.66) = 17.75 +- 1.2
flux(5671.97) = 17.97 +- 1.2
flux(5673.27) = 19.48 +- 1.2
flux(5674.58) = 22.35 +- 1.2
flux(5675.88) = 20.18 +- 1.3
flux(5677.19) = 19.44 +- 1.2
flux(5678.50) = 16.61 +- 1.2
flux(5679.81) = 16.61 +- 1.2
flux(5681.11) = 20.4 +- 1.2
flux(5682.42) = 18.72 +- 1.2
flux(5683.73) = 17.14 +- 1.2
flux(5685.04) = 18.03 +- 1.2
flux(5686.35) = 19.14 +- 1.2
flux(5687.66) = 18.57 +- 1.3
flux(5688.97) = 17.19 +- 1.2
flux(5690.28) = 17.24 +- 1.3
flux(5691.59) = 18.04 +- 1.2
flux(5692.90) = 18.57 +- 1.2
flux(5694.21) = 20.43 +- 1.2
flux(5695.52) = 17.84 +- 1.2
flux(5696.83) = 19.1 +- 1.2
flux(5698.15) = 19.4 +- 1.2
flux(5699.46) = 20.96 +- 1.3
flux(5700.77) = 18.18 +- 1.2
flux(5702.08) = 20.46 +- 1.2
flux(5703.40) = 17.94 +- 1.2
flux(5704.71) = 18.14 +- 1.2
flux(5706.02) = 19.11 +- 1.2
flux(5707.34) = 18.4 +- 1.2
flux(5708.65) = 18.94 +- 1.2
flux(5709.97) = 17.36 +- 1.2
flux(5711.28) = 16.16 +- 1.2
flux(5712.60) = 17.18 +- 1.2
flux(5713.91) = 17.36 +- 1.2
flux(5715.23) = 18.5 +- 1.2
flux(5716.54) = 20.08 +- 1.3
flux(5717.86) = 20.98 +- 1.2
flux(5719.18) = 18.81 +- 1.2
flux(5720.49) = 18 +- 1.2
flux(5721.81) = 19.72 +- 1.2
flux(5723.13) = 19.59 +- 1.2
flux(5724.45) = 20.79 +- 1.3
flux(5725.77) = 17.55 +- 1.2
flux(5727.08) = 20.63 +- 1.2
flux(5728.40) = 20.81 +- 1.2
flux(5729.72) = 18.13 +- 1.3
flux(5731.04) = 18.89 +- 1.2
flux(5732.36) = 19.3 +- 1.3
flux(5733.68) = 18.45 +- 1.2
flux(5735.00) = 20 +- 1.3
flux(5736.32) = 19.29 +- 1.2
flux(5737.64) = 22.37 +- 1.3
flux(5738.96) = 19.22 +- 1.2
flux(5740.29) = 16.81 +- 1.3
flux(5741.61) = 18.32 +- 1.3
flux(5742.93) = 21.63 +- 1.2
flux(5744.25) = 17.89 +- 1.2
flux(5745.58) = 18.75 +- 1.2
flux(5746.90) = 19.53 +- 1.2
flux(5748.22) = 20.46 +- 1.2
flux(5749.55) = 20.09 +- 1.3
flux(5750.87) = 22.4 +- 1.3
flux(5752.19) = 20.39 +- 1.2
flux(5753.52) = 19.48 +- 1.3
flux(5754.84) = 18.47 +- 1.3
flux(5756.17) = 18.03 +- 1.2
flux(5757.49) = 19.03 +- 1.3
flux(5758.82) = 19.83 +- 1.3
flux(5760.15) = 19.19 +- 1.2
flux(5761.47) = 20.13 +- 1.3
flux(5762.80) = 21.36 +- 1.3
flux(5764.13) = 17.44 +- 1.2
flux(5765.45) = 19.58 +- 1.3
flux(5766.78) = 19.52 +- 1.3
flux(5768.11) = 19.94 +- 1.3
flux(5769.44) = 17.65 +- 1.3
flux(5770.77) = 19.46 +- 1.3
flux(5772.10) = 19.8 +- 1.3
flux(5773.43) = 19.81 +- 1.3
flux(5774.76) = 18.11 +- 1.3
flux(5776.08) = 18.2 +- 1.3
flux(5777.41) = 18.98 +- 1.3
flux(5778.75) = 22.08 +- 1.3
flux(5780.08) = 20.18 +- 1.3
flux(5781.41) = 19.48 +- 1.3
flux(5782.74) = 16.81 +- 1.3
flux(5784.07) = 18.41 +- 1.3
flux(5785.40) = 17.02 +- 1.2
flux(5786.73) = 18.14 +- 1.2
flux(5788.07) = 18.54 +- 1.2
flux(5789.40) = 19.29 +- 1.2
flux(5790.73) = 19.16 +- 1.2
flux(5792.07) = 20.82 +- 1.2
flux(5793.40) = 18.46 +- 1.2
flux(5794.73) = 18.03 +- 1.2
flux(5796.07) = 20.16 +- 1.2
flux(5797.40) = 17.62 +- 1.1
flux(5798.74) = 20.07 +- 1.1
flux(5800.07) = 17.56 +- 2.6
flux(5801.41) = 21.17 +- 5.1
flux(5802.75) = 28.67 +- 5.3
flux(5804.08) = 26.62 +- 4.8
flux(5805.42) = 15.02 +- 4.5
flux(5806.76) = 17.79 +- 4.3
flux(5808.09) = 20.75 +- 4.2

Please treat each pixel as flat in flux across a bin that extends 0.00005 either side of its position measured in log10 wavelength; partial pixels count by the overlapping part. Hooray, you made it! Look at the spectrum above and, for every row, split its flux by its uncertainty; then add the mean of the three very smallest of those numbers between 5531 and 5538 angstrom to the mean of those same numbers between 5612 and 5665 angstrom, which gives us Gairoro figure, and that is 30.8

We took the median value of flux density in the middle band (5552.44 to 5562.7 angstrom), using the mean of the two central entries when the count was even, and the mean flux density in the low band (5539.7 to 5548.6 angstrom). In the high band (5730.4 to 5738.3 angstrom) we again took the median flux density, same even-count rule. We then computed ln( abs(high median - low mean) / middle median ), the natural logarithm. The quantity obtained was -3.4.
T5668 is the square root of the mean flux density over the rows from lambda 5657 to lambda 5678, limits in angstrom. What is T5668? 4.36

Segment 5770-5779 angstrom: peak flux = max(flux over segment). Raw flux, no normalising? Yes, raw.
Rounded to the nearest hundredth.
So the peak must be 22.08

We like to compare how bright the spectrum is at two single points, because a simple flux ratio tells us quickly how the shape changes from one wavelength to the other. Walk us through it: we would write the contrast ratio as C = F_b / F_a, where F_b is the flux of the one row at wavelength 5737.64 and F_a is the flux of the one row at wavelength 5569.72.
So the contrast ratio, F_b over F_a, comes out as 1.18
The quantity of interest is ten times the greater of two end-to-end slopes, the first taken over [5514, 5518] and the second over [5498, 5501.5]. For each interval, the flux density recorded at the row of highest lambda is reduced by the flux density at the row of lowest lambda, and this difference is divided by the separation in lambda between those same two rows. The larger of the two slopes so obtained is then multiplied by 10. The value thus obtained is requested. 14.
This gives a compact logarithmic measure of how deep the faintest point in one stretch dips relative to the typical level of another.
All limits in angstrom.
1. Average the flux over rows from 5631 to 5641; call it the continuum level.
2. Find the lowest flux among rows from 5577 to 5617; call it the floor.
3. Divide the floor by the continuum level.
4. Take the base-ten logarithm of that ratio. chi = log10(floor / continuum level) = -0.11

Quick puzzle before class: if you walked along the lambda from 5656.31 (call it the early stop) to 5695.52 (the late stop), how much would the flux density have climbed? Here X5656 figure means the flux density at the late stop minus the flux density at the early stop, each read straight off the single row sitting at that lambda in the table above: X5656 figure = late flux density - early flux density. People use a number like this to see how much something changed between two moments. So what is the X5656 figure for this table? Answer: -4.4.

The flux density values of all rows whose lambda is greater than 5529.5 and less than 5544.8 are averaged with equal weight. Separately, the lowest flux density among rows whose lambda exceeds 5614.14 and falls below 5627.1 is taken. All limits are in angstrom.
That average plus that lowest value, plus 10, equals 44.7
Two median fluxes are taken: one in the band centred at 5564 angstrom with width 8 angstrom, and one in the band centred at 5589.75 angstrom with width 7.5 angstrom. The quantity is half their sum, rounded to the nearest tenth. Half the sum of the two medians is 18.4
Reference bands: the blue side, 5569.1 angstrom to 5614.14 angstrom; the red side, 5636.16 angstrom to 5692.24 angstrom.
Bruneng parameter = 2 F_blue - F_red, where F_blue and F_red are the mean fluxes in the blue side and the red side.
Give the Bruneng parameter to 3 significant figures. 19.2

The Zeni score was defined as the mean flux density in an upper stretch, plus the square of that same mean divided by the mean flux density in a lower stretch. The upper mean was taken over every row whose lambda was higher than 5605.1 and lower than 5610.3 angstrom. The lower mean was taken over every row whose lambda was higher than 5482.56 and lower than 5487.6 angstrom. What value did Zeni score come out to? 39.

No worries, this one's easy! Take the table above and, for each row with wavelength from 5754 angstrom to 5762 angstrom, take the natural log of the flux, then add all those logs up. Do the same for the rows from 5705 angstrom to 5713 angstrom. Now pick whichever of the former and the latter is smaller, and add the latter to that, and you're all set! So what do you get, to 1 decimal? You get 34.6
